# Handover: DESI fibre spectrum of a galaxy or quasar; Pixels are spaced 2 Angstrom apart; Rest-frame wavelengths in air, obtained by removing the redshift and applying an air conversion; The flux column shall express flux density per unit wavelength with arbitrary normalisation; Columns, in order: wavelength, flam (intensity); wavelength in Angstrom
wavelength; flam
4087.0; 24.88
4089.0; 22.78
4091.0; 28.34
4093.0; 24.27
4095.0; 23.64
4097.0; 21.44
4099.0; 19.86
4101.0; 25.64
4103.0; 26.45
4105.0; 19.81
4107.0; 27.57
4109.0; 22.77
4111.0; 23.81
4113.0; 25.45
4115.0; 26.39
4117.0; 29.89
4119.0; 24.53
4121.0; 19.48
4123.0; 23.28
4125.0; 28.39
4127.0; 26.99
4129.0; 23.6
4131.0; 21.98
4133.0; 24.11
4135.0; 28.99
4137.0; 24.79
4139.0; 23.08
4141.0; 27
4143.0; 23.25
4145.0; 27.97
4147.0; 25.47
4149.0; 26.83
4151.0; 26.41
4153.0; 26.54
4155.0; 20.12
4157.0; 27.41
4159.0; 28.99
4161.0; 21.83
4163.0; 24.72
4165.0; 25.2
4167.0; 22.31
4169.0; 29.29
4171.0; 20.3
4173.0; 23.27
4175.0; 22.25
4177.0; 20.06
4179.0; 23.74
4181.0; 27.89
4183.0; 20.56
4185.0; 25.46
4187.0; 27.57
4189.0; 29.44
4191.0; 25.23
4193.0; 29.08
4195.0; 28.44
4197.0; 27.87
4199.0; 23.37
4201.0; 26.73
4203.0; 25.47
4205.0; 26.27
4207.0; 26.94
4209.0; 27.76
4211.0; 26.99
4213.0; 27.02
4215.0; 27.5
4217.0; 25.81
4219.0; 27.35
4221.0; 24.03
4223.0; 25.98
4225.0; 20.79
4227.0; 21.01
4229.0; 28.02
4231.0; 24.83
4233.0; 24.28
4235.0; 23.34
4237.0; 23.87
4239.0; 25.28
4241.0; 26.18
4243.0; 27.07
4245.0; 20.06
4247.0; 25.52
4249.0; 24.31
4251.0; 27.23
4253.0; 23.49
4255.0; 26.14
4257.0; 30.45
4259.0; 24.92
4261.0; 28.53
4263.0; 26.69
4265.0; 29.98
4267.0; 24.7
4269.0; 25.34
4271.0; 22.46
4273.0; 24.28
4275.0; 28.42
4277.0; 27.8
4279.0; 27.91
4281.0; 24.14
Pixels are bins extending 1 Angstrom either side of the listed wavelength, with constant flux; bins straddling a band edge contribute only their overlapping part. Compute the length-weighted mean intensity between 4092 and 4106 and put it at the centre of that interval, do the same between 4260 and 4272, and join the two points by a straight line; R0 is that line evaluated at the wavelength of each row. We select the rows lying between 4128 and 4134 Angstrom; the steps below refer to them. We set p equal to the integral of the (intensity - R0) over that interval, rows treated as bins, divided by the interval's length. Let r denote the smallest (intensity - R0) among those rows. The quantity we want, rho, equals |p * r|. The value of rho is 0.7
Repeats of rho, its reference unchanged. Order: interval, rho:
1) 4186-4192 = 1.1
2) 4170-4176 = 10.4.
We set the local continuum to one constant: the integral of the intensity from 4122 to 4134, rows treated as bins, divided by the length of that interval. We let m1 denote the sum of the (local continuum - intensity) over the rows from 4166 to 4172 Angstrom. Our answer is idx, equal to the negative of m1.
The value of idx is -2.3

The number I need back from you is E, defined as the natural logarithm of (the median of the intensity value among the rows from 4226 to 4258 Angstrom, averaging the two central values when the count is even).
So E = 3.22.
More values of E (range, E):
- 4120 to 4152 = 3.22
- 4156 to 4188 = 3.19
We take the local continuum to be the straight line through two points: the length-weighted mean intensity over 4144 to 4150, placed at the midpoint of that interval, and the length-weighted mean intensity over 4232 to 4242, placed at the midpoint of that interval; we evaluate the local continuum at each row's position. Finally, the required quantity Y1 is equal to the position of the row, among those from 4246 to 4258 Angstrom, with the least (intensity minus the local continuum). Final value 4253.0 Angstrom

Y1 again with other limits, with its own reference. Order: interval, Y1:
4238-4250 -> 4245.0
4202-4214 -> 4203.0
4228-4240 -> 4235.0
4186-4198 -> 4191.0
